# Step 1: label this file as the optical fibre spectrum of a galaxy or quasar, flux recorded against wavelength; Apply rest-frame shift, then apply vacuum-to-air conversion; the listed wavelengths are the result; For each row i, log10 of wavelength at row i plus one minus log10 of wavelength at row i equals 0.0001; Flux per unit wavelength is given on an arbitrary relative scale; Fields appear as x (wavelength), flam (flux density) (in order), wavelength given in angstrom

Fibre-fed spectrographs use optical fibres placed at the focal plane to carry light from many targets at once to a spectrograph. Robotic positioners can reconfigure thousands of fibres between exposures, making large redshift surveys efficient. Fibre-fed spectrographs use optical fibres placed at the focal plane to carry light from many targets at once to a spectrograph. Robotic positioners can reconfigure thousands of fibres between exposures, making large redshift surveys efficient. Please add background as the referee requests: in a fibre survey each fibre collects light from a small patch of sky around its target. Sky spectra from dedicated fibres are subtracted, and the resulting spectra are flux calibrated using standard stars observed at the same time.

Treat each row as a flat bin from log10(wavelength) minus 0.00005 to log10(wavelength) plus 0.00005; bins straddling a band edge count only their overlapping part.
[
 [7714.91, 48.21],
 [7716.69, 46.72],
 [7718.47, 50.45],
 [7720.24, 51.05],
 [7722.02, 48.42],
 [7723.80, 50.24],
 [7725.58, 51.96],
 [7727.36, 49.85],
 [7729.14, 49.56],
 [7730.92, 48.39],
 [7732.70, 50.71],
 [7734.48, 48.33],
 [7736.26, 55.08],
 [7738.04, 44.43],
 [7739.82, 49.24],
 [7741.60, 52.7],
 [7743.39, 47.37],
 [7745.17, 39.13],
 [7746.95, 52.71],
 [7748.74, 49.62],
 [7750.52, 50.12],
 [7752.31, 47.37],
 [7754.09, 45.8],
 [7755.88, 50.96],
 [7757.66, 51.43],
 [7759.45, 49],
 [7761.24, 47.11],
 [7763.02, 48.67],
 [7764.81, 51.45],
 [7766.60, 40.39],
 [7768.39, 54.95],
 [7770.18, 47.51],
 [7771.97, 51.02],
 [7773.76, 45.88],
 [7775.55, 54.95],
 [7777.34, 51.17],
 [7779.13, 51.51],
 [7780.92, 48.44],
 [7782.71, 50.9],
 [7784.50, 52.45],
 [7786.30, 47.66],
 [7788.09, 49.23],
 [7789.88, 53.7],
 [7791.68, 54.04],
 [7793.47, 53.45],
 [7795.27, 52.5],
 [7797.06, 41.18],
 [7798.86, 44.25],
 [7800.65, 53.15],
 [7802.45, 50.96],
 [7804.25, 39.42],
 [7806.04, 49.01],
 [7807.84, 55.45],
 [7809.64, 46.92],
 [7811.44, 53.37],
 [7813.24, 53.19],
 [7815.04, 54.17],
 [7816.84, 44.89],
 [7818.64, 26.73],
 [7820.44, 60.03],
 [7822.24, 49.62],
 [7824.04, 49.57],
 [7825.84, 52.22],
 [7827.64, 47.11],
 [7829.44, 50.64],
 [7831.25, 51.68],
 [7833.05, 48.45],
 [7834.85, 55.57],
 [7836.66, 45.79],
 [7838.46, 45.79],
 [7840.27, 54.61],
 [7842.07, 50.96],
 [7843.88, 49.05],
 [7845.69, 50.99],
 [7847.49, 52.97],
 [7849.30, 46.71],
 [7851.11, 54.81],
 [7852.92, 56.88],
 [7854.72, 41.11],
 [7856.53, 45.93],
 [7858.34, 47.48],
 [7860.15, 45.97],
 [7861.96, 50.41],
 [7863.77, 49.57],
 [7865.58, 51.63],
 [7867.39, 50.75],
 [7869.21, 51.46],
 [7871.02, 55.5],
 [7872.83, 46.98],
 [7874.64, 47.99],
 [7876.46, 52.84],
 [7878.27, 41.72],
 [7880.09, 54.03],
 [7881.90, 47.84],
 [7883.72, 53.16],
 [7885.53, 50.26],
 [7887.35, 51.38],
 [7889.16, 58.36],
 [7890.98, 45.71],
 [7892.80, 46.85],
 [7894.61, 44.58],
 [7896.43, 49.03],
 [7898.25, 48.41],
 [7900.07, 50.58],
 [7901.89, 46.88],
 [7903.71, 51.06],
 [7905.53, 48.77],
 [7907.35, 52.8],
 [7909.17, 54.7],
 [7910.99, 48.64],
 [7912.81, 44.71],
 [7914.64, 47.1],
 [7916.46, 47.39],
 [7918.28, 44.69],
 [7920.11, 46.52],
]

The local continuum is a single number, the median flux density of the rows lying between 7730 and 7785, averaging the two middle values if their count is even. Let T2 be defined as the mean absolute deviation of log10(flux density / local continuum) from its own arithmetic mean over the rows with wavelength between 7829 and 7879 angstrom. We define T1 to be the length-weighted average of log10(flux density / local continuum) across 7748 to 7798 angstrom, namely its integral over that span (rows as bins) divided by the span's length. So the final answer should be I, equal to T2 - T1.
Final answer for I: 0.028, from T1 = -0.0002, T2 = 0.028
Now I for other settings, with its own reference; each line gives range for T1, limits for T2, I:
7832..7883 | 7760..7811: 0.031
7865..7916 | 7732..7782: 0.026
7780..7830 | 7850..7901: 0.035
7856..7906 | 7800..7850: 0.040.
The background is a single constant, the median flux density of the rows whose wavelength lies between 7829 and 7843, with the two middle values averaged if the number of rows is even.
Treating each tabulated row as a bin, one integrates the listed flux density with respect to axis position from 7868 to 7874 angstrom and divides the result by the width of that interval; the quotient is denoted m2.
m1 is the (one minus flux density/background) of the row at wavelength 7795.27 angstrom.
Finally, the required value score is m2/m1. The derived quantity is -1528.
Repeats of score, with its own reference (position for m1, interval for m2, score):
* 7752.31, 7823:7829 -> 737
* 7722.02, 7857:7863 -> 1021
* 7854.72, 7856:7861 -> 244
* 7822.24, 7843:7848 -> 2191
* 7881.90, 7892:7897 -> 802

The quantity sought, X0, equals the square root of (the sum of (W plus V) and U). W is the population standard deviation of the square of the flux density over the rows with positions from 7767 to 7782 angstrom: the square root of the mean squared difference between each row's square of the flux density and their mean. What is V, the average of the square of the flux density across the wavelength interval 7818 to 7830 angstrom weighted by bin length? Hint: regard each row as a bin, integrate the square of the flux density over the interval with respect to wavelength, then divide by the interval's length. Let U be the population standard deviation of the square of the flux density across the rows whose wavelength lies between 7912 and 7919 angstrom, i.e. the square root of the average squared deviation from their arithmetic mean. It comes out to 53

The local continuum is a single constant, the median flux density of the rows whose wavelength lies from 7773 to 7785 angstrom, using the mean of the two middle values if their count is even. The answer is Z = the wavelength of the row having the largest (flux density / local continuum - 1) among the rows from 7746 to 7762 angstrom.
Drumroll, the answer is 7746.95 angstrom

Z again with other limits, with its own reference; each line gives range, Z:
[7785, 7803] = 7791.68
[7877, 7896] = 7889.16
